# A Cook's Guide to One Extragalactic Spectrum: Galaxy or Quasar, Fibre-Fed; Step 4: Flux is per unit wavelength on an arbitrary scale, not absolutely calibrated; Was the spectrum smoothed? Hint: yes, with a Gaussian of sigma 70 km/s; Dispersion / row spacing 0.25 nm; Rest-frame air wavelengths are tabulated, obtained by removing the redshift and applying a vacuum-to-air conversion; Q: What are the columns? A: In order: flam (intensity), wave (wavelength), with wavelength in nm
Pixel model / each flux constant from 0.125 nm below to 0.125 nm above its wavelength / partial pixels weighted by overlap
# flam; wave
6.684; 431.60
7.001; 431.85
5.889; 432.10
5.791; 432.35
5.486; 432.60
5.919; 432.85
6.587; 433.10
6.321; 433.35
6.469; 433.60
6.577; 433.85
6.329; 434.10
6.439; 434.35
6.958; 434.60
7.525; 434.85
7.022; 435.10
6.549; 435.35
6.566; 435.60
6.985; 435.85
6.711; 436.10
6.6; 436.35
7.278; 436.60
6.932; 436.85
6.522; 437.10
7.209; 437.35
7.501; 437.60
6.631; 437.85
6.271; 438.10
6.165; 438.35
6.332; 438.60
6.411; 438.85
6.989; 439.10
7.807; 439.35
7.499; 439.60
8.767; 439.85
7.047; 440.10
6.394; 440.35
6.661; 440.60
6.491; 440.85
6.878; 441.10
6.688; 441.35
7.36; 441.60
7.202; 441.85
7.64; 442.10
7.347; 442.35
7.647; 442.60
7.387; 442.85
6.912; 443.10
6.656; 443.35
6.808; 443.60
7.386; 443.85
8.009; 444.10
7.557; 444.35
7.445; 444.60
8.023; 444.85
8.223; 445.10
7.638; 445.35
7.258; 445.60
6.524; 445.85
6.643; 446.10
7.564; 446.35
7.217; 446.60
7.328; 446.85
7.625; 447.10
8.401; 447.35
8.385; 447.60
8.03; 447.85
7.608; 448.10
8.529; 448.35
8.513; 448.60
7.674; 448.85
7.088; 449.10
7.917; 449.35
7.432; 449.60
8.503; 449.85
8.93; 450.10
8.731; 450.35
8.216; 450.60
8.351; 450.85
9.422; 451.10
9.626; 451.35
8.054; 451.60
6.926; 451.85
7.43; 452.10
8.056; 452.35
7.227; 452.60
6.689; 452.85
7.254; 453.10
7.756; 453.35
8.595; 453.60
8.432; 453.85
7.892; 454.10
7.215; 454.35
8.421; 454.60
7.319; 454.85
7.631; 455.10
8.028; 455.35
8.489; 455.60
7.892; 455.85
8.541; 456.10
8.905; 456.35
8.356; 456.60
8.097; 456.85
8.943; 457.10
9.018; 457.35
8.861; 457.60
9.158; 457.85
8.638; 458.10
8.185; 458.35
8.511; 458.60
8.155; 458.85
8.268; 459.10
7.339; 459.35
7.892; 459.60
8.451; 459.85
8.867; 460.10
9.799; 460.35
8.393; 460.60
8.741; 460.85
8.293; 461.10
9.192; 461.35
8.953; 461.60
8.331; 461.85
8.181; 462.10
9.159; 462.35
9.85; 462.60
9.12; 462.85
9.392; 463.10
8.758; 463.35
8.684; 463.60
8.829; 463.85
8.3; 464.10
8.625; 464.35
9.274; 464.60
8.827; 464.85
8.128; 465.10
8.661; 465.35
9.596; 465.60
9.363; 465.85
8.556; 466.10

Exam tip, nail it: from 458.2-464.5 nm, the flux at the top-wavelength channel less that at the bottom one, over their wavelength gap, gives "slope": 0.1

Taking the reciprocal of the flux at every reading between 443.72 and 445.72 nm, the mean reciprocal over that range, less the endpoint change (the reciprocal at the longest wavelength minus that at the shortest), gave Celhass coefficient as 0.128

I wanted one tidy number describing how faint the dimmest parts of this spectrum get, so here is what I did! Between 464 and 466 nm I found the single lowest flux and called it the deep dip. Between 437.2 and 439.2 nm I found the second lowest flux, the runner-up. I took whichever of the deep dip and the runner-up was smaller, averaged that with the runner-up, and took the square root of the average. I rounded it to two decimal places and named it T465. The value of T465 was 2.50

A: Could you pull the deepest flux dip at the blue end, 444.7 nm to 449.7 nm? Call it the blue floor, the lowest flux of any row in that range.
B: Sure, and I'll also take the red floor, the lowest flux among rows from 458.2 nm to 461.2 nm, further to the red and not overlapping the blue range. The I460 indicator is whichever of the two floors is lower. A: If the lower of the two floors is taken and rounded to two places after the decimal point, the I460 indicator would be 6.52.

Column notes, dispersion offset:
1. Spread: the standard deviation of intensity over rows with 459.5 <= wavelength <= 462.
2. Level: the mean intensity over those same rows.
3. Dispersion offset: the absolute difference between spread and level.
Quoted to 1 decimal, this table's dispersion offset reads 8.2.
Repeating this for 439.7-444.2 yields 6.6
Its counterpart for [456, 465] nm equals 8.2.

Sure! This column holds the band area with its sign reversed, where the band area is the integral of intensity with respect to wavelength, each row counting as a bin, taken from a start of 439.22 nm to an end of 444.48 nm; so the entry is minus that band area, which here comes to -38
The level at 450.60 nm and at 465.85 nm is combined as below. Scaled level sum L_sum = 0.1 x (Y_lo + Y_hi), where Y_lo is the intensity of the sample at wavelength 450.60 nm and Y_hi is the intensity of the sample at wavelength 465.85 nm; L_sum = 1.76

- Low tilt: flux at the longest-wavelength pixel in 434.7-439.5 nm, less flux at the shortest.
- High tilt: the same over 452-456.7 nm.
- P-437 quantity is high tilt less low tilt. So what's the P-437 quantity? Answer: 0.6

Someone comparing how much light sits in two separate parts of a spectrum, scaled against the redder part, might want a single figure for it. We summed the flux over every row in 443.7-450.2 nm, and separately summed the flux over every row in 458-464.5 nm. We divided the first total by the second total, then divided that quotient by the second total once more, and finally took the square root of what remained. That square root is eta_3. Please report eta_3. 0.0631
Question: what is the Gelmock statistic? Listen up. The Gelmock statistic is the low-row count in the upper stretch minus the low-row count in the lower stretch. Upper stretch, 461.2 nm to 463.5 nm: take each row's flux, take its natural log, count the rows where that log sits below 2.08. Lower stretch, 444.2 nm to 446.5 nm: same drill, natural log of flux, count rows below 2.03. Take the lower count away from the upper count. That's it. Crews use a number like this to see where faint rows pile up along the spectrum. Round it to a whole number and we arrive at -6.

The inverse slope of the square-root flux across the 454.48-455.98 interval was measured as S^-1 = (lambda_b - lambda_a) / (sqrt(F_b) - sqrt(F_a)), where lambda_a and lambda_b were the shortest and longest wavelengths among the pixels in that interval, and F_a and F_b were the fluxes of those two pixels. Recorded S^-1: -13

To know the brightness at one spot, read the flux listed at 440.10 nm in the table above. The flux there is 7.047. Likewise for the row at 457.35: 9.018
